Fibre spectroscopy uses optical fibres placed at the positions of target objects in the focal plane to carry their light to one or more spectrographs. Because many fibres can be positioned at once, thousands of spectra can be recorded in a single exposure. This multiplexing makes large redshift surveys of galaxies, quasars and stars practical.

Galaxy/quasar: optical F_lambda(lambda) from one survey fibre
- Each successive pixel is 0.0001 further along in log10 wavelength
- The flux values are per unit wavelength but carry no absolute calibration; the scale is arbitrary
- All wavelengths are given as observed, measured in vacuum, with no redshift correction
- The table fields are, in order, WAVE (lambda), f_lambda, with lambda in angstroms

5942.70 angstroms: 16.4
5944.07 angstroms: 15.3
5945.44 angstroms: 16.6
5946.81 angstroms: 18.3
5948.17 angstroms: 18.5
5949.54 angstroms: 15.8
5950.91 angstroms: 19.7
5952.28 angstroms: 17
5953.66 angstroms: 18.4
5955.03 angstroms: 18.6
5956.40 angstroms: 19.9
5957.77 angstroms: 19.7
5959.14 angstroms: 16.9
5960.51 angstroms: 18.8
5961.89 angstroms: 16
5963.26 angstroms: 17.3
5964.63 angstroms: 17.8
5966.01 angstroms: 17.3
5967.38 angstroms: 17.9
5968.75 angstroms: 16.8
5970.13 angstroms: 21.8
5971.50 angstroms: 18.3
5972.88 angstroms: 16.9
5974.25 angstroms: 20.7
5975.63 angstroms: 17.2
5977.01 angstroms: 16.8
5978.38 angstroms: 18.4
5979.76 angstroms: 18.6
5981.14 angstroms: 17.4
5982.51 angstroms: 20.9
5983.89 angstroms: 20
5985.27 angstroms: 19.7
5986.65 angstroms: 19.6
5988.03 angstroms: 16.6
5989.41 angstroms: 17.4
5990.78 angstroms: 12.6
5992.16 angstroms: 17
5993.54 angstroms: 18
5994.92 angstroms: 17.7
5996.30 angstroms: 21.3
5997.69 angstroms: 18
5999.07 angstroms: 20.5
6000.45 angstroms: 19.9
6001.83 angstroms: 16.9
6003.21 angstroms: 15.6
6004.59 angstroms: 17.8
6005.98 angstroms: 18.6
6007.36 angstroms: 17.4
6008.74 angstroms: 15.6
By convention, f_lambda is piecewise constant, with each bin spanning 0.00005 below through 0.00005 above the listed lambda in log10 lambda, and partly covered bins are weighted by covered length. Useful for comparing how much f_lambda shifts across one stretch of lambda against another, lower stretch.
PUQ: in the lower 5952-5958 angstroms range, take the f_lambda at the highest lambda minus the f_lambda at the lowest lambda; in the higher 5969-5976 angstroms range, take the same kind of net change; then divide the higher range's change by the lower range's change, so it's -1.7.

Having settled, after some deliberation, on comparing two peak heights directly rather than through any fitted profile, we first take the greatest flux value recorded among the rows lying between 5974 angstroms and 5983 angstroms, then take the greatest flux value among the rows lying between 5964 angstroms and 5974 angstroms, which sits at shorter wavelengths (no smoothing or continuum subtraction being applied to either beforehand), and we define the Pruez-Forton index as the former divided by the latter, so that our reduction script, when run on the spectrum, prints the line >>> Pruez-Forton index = 0.96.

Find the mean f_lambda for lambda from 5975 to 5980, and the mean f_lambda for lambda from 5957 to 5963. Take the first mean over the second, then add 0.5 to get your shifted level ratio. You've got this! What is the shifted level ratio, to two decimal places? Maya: 1.49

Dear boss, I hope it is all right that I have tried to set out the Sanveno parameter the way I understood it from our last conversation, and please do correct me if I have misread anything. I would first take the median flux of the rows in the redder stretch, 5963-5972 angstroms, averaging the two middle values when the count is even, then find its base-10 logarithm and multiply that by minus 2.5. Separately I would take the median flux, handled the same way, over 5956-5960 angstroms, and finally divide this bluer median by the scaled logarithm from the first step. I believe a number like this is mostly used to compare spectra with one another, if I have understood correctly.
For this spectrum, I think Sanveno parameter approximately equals -6.3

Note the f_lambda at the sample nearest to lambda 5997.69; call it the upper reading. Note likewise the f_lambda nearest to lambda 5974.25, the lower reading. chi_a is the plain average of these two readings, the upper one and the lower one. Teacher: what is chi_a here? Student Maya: 19.35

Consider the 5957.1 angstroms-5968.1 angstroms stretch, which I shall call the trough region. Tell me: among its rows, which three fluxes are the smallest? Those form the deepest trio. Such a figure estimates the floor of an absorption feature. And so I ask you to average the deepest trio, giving 16.7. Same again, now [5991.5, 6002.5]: 17.2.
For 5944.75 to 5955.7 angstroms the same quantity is 16.5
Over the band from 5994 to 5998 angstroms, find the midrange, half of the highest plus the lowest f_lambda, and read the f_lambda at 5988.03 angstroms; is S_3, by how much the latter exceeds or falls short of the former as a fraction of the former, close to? -0.15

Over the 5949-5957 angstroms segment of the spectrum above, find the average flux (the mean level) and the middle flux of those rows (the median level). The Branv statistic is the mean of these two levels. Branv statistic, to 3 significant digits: 18.4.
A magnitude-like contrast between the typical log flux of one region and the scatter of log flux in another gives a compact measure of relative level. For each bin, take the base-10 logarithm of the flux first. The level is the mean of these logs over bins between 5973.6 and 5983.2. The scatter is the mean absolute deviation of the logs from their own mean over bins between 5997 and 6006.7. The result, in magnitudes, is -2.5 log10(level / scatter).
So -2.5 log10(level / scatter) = -4.06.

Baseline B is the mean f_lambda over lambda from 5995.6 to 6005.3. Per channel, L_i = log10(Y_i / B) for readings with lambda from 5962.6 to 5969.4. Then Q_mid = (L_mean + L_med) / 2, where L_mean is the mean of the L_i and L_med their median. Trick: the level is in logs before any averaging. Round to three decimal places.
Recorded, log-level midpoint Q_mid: -0.029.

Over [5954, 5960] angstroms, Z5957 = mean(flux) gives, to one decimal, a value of 18.8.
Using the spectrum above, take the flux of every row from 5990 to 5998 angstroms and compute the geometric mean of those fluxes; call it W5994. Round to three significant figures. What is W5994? 17.2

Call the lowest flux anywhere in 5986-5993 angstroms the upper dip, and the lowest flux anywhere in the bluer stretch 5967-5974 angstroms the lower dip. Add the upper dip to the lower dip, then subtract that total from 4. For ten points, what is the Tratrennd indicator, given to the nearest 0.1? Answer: -25.4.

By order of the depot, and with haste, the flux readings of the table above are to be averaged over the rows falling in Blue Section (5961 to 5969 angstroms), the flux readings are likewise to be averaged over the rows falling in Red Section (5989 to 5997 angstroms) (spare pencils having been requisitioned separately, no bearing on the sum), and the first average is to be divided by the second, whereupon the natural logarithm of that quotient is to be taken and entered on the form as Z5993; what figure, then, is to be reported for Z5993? -0.01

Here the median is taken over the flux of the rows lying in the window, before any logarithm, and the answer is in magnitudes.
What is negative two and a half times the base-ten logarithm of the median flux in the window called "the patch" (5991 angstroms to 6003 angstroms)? -3.14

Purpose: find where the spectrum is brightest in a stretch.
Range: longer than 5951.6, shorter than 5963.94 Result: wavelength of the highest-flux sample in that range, 5956.40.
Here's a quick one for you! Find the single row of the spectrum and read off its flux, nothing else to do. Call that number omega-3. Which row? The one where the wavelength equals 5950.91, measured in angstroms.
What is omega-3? 19.7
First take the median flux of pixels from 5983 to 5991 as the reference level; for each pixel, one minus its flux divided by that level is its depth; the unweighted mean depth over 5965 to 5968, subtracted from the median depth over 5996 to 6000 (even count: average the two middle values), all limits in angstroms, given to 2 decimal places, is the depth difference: -0.16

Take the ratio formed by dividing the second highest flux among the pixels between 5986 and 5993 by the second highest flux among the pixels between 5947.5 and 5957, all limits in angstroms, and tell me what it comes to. 0.88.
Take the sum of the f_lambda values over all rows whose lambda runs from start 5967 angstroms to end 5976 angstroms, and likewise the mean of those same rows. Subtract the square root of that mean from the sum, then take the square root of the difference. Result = 11.19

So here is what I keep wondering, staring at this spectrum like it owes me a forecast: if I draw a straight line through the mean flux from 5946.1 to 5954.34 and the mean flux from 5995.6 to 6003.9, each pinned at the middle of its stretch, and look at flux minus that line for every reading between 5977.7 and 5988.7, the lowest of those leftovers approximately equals -1.9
